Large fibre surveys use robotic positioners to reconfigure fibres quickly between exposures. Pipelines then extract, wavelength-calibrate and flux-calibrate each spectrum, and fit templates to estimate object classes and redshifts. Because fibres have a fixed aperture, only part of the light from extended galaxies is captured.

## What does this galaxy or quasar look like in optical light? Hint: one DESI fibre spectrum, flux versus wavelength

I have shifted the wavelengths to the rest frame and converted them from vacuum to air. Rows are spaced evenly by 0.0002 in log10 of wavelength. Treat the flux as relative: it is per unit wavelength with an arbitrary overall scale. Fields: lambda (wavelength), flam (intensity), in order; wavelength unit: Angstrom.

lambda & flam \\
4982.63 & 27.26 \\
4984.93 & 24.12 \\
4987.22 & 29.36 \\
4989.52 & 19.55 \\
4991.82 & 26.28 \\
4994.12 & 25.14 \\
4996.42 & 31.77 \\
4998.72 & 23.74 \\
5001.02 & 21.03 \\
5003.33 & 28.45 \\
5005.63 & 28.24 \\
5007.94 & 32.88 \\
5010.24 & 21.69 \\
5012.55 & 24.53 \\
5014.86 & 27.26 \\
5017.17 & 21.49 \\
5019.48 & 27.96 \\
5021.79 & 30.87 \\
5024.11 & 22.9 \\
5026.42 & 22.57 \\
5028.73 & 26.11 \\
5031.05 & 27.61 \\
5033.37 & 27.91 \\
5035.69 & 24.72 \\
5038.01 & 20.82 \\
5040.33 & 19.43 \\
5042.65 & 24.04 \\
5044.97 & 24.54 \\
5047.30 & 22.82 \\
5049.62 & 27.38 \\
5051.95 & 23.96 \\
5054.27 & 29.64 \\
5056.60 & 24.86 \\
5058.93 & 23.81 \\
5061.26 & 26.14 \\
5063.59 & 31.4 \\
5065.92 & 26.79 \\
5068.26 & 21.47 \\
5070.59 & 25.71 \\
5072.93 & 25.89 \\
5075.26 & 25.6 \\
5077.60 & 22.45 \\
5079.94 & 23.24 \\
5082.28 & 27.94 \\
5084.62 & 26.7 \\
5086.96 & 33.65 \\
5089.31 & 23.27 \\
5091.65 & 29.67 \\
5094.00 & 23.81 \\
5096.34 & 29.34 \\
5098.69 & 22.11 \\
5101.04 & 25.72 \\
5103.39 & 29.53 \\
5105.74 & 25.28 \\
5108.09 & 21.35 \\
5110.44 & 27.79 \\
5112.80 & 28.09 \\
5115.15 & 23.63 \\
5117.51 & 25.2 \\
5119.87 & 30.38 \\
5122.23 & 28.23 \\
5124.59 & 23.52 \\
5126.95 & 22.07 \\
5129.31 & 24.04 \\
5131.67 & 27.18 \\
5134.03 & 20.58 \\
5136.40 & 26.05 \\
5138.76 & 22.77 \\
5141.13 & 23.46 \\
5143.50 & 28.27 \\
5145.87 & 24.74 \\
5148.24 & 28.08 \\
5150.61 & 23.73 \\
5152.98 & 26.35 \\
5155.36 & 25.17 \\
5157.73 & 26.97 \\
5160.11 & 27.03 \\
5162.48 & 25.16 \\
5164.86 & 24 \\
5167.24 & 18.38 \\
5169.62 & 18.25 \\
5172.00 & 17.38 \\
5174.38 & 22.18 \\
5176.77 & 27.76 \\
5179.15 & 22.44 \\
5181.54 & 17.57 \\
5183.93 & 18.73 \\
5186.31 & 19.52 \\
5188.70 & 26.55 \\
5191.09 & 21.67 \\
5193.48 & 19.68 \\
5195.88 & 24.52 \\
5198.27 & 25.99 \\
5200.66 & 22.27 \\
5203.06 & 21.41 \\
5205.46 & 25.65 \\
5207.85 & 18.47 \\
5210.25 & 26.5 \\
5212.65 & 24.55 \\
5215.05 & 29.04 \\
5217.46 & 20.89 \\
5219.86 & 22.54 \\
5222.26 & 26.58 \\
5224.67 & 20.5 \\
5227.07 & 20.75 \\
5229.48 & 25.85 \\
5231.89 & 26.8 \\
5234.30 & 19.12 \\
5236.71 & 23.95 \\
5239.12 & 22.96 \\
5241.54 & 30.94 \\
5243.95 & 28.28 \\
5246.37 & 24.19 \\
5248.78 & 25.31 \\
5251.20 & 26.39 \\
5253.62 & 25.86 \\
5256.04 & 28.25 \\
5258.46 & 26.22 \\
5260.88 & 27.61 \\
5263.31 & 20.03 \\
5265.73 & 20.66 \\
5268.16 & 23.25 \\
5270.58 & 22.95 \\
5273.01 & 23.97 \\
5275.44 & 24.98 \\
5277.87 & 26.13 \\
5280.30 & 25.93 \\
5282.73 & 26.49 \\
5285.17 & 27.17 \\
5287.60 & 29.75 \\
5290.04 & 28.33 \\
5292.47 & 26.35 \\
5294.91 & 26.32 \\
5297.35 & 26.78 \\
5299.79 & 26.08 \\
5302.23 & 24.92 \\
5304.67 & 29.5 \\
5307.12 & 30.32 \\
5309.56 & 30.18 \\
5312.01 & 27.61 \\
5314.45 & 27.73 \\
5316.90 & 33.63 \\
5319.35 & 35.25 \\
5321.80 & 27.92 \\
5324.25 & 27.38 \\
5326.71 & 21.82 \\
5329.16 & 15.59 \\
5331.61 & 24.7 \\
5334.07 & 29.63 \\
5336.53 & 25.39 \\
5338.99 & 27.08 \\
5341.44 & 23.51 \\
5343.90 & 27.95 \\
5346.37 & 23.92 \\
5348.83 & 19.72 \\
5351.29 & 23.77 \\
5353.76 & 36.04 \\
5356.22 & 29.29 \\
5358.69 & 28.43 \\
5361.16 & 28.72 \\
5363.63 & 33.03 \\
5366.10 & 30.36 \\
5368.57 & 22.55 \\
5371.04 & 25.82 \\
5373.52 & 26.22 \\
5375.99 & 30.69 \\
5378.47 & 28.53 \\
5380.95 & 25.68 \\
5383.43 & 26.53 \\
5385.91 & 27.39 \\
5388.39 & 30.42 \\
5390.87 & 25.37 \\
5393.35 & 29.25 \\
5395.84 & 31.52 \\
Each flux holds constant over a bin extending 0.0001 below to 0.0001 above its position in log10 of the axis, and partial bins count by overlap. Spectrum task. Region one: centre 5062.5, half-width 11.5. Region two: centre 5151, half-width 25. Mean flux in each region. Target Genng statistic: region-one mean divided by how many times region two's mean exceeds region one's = 28.2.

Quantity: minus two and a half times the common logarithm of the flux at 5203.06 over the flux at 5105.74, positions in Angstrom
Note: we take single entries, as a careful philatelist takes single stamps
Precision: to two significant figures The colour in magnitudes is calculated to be 0.18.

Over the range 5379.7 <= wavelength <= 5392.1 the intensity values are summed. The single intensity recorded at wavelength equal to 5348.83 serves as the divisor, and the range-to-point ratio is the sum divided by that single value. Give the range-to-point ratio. 6.9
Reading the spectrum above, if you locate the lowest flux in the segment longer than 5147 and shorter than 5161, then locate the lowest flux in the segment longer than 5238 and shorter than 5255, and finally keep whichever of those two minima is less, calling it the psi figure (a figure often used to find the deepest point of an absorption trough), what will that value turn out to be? 23.0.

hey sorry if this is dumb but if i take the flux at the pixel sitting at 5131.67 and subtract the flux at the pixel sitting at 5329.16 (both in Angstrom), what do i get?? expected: 12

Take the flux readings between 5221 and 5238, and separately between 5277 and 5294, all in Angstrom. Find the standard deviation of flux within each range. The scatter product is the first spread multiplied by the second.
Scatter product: 4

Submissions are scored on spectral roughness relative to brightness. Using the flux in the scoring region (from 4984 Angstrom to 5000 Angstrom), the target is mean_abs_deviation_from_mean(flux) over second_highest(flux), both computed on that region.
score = 0.100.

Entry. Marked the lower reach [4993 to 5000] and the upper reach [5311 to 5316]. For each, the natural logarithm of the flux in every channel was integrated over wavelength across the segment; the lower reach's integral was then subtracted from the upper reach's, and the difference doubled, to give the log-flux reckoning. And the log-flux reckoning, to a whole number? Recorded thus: -13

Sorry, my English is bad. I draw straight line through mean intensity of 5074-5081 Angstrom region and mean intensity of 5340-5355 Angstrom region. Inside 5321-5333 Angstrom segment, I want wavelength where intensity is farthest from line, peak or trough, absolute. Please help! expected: 5329.16 Angstrom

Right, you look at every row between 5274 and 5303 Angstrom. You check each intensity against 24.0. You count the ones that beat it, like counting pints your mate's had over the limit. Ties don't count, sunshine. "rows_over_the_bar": 12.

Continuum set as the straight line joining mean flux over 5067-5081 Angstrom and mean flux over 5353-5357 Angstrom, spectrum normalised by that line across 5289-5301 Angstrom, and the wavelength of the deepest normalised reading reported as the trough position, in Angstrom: 5299.79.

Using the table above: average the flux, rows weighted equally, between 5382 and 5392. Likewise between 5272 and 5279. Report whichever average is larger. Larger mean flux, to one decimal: 27.4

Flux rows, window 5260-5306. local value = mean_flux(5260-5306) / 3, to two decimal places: 8.55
